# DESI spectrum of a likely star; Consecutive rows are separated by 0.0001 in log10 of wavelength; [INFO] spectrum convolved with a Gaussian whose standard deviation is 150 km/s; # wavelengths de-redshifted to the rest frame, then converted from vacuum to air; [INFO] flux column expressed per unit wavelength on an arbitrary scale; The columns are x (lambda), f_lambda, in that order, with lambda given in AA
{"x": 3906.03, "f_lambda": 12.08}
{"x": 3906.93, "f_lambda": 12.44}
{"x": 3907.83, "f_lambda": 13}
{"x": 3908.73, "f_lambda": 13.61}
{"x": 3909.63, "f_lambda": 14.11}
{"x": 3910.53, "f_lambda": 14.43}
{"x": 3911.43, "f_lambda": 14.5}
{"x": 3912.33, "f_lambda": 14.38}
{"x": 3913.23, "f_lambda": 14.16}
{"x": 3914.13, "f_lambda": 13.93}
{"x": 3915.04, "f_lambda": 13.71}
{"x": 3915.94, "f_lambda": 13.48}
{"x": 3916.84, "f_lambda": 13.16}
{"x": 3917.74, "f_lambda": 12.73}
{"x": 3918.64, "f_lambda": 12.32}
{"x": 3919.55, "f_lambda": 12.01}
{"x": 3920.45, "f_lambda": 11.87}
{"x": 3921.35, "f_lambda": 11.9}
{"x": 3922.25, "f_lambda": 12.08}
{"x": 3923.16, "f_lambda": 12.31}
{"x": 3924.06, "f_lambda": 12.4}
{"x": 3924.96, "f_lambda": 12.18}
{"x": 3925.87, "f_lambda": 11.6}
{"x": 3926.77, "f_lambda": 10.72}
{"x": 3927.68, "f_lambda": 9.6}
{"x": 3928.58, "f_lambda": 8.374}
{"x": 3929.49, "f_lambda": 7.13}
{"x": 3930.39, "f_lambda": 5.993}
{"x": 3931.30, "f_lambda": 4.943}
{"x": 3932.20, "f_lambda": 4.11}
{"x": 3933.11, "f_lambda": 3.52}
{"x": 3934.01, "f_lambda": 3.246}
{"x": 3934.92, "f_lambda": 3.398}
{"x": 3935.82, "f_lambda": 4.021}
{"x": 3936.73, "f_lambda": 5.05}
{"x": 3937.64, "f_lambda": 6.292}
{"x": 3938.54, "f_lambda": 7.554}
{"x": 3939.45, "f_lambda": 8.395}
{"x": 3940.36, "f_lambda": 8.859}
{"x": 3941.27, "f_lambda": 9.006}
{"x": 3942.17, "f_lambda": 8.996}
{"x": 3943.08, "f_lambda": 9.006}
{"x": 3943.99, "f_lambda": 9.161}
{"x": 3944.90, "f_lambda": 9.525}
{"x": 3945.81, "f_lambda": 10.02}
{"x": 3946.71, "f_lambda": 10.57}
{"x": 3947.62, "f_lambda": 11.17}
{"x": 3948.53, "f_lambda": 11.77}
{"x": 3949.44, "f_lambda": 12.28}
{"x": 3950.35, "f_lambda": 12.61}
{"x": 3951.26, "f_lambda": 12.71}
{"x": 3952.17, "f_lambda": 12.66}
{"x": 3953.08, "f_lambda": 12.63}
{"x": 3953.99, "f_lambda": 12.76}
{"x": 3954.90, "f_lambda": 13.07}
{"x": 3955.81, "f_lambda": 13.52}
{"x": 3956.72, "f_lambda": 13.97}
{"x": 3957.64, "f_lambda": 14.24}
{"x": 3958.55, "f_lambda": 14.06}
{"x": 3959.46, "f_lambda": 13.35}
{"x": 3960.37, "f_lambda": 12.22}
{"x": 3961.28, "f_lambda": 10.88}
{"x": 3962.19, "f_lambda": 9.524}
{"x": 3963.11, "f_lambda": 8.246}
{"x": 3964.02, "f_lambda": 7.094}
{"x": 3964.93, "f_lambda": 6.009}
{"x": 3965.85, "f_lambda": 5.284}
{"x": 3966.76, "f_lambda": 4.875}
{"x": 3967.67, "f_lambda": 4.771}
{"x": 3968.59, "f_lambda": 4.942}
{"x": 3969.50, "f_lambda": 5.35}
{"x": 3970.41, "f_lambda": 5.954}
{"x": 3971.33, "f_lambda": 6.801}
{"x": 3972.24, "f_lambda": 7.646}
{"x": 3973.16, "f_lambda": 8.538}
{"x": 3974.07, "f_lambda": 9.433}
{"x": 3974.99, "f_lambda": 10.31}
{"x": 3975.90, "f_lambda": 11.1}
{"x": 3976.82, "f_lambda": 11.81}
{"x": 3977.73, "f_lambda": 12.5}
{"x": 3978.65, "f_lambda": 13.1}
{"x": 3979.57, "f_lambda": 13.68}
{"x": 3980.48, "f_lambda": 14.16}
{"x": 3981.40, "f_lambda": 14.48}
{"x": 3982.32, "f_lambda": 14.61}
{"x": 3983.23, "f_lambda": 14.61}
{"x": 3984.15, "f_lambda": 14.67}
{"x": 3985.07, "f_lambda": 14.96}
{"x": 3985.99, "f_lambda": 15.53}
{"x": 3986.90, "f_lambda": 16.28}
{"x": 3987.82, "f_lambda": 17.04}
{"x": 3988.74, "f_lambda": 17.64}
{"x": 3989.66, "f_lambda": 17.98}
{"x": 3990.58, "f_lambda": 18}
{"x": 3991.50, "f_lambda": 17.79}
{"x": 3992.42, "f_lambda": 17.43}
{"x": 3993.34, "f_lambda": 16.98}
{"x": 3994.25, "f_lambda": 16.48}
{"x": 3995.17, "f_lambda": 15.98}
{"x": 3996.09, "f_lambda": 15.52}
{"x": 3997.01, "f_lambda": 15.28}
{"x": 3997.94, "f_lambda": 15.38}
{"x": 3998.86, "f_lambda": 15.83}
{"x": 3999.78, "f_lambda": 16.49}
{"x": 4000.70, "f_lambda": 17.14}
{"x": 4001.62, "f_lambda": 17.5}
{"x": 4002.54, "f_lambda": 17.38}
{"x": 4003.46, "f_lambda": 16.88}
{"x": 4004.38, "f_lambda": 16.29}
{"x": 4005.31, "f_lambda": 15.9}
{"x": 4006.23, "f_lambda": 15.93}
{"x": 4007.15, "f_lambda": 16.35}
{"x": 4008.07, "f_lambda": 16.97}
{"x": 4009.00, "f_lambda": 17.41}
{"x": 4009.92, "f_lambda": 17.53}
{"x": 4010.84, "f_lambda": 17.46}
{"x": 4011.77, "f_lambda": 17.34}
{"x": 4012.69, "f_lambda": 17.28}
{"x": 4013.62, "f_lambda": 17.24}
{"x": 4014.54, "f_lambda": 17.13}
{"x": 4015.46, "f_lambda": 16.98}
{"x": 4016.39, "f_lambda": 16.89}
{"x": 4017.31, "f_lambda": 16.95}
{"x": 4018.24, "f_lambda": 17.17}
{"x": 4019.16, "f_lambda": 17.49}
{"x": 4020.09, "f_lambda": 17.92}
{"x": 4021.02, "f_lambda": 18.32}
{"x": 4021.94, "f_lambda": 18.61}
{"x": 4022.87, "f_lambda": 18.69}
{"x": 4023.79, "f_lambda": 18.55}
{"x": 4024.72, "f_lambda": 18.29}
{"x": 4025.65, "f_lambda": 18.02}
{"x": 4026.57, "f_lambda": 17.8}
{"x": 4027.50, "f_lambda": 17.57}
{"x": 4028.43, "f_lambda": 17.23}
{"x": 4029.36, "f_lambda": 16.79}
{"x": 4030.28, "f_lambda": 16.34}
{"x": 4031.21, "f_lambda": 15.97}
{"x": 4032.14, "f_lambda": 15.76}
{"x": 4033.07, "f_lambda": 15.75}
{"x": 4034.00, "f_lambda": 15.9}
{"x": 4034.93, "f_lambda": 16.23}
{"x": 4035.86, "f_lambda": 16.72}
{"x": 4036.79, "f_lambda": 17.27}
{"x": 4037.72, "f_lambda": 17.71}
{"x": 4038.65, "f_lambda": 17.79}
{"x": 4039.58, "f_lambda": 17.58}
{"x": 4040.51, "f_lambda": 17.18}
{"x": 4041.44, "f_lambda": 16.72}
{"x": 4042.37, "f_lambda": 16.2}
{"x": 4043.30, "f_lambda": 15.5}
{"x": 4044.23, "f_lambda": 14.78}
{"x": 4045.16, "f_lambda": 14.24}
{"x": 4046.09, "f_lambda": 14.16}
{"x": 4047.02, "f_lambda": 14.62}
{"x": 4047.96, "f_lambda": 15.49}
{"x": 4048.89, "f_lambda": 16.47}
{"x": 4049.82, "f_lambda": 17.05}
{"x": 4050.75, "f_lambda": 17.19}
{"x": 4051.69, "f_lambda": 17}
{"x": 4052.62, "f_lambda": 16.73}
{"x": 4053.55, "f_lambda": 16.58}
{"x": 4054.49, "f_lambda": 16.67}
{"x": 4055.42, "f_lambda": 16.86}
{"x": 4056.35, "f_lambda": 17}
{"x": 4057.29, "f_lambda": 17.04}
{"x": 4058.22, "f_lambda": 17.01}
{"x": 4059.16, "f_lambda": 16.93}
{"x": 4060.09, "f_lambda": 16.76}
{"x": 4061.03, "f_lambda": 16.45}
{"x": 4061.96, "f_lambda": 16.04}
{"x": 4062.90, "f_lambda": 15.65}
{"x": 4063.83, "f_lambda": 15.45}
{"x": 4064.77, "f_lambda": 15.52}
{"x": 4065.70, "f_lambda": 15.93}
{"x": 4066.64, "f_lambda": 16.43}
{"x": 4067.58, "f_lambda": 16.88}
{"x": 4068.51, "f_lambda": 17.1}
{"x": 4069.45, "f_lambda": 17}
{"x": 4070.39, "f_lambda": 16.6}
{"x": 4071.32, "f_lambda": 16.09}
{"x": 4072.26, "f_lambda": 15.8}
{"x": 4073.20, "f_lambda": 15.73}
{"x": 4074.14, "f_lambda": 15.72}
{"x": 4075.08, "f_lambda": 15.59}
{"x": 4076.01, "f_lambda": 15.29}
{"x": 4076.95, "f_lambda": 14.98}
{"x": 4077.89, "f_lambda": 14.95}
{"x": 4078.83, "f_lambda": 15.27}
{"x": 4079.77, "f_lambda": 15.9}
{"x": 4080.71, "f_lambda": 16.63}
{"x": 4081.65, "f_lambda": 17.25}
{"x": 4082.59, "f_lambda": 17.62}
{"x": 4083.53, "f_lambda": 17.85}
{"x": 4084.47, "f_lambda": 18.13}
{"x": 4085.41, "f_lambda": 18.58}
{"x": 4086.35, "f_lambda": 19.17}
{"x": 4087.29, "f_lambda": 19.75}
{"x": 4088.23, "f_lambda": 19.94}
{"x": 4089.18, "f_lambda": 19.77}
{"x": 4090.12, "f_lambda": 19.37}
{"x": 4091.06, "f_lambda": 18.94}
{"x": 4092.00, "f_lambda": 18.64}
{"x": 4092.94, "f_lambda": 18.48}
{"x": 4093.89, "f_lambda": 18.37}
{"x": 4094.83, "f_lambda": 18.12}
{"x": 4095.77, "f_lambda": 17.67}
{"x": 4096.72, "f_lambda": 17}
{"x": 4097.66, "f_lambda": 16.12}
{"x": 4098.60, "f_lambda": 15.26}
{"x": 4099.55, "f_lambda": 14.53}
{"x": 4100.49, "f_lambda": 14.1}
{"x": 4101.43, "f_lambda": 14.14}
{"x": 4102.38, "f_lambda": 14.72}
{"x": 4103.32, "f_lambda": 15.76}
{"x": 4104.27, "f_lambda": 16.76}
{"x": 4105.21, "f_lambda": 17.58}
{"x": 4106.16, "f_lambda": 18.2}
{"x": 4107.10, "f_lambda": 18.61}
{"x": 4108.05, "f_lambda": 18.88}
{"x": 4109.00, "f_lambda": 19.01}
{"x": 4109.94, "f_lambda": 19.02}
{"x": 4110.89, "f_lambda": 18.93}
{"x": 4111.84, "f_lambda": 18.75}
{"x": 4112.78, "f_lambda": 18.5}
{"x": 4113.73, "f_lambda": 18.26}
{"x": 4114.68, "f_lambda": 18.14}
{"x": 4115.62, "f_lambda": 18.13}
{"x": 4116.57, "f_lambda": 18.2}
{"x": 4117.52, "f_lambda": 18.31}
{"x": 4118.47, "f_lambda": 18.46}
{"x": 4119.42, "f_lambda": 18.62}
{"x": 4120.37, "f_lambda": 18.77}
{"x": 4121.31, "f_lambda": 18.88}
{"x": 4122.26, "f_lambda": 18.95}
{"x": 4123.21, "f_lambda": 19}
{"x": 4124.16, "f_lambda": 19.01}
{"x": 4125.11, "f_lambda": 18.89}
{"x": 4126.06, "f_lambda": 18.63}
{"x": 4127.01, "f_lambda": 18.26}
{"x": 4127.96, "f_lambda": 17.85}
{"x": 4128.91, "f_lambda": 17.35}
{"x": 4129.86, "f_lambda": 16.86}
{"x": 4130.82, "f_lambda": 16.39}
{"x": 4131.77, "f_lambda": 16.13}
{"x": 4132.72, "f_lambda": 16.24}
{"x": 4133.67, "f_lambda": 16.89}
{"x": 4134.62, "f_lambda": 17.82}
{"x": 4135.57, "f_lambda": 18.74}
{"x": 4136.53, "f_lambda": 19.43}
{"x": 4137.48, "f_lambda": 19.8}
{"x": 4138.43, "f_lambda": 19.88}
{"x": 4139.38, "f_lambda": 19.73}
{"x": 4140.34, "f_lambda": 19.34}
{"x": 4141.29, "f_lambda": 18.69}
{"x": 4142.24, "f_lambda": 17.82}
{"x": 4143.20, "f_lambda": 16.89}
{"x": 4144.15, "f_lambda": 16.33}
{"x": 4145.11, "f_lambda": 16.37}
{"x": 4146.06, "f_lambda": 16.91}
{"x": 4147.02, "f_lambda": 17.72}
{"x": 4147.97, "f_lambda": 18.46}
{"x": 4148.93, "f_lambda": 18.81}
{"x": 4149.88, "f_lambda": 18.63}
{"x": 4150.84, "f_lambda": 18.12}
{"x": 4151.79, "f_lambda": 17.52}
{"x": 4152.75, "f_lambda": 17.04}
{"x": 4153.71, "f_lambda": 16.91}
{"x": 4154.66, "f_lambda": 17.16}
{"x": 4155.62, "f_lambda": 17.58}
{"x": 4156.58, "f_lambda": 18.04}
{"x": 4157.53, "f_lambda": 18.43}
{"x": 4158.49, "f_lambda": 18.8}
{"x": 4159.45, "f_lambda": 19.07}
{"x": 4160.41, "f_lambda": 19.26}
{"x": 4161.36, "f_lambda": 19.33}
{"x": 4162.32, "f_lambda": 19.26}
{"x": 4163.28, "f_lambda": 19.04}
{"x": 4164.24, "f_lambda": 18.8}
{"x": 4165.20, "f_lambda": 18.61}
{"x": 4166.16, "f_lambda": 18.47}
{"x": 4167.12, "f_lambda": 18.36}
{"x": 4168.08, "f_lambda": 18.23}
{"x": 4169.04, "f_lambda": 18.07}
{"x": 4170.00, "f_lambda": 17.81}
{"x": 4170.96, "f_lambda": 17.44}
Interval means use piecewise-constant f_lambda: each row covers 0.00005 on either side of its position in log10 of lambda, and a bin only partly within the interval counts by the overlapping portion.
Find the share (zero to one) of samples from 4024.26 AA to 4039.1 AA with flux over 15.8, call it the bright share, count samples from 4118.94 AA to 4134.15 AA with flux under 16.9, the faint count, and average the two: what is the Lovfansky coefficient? 3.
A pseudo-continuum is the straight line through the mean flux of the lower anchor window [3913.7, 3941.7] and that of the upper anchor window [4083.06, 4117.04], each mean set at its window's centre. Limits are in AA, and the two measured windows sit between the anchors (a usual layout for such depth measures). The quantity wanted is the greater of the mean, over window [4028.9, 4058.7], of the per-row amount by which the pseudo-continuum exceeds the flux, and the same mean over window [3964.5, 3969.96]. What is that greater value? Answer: 6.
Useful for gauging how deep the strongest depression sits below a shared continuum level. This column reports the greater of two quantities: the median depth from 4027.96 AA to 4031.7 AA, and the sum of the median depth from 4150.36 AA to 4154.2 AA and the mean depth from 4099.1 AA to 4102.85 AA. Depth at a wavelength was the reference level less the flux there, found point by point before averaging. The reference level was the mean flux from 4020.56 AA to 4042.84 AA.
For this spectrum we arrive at 2.8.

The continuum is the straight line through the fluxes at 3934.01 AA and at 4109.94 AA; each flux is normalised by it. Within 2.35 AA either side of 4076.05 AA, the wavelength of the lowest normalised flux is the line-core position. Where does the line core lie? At 4077.89 AA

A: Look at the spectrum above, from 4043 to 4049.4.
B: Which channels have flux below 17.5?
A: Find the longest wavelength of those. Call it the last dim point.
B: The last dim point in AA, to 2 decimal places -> 4048.89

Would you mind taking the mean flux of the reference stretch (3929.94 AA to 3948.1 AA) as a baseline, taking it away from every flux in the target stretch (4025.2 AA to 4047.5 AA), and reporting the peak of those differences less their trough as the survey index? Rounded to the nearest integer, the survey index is 4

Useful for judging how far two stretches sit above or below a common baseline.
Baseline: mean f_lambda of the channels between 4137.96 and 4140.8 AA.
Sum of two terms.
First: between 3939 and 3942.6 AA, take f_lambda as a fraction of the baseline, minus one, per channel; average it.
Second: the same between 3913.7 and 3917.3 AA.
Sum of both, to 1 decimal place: -0.9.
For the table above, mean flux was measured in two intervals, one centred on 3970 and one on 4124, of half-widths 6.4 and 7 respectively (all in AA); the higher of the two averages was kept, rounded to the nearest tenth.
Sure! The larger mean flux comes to 18.3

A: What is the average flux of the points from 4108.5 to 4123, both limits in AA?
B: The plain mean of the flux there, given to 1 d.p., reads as 18.6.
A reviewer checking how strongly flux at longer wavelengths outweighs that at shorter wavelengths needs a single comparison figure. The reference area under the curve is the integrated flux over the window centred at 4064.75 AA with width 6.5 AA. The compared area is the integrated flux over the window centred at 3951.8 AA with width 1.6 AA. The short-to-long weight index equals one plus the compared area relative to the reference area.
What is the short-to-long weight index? 1.2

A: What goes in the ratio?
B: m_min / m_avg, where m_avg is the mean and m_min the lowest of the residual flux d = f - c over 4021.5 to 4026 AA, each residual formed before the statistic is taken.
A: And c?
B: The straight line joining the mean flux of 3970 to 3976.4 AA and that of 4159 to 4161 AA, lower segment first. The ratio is 0.93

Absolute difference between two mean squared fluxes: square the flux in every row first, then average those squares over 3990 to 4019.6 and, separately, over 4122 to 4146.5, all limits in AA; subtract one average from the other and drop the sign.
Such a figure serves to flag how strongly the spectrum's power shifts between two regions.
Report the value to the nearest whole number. 42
